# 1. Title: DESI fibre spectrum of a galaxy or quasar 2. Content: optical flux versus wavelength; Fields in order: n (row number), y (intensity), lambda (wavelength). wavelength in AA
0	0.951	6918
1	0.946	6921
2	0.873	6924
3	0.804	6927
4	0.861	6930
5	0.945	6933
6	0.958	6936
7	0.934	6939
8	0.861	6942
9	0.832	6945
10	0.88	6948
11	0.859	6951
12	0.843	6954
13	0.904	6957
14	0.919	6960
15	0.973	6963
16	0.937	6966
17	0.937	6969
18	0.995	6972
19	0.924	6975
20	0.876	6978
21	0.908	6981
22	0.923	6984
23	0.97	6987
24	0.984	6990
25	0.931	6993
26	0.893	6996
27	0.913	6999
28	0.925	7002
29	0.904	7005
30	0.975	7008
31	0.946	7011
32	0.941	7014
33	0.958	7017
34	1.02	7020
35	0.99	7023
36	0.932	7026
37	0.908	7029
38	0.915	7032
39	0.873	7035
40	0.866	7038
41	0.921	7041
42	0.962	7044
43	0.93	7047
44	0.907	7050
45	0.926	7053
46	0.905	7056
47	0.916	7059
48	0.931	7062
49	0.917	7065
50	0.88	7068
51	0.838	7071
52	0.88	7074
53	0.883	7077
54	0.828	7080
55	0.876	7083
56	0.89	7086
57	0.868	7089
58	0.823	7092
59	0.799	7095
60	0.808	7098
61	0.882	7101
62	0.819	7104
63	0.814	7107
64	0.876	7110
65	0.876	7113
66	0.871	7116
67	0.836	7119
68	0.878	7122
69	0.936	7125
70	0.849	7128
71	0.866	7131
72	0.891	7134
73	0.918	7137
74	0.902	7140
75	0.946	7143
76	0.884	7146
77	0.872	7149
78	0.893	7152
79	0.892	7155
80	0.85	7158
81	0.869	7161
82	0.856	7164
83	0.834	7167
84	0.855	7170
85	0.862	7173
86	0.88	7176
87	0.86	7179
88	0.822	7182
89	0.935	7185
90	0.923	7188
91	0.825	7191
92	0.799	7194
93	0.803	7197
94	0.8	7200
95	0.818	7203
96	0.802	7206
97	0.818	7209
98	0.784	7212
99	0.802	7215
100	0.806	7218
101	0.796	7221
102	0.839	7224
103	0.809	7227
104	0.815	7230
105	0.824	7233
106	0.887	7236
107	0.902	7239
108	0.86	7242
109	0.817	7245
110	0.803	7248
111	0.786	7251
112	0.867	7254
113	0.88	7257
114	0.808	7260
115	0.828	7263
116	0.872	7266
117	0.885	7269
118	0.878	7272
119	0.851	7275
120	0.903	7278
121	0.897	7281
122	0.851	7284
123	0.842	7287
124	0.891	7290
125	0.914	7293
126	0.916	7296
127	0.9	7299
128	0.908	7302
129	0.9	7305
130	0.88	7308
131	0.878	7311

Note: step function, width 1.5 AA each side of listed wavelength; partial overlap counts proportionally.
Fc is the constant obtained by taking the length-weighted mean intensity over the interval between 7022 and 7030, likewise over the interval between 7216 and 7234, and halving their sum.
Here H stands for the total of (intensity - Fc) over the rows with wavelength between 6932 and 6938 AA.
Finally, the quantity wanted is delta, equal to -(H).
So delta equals -0.15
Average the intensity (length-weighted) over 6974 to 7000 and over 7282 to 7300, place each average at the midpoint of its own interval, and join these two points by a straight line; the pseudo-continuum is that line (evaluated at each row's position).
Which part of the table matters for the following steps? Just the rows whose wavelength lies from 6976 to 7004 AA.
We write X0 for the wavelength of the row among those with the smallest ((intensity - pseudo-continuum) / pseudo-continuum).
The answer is 6978 AA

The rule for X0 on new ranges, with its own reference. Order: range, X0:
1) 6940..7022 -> 6945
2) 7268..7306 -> 7287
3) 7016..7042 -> 7038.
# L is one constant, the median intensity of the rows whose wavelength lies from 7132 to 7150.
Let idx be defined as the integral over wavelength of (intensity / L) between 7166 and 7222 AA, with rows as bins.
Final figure 52.0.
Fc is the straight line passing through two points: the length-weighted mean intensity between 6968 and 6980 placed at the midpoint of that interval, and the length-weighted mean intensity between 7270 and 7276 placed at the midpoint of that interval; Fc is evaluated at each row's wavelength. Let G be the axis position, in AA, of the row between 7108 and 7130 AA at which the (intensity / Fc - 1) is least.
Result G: 7119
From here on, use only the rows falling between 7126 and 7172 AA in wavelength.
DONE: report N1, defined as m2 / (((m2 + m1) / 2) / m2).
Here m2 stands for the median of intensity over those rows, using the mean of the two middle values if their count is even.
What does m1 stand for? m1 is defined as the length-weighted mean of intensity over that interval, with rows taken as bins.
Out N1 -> 0.869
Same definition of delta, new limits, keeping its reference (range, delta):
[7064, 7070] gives -0.04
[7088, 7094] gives 0.07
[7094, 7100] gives 0.15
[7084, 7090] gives 0.00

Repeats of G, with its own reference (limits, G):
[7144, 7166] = 7158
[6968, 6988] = 6978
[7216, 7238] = 7221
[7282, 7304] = 7287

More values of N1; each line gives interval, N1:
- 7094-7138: 0.876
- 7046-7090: 0.889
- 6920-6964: 0.874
